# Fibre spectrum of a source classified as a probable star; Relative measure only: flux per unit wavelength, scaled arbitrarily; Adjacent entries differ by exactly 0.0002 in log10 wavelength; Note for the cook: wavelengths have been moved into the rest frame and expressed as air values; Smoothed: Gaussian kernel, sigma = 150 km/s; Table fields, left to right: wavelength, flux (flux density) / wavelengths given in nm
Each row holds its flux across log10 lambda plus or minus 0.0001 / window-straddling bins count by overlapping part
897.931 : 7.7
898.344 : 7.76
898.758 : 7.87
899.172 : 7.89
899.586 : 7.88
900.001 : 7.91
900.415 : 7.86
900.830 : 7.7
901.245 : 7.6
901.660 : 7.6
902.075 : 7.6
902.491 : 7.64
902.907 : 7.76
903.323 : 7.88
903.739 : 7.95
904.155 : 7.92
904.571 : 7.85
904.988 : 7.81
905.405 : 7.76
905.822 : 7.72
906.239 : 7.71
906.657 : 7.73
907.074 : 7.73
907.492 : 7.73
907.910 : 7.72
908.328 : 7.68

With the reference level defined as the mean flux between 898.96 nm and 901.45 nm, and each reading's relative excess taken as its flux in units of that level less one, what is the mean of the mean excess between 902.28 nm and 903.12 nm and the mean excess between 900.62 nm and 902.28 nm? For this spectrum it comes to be -0.018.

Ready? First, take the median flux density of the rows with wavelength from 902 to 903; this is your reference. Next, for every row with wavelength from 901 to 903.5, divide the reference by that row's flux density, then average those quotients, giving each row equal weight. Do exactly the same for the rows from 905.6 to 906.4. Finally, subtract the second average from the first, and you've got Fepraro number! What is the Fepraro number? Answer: 0.005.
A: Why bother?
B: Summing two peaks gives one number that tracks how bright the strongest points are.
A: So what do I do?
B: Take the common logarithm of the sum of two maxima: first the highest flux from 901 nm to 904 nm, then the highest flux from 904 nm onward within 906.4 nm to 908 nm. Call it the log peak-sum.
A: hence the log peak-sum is 1.195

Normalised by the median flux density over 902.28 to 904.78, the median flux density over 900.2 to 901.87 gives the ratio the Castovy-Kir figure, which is 0.97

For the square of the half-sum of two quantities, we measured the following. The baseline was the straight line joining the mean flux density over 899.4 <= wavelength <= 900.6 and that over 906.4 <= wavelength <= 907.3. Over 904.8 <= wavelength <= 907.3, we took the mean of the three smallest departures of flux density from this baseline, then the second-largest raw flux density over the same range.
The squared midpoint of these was 15.0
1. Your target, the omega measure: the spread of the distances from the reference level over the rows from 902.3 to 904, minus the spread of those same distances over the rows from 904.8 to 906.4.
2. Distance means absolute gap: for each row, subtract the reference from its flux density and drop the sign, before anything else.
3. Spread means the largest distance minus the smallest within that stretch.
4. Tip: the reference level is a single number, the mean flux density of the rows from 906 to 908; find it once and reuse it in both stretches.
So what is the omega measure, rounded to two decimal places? 0.11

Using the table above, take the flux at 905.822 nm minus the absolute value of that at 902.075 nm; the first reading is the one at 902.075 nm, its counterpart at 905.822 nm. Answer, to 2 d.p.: 0.12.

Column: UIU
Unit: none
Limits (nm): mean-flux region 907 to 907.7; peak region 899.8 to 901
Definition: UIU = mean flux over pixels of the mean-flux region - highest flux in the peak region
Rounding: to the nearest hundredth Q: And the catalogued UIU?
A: -0.18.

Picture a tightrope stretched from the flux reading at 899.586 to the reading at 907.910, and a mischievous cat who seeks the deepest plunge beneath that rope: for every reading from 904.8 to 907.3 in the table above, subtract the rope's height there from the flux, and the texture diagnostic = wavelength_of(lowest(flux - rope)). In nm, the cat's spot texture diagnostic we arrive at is 906.239 nm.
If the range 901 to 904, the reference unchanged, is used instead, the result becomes 901.245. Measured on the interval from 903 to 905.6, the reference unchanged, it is 905.405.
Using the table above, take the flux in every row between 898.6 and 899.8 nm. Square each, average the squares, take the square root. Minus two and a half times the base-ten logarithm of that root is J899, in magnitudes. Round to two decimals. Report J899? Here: -2.24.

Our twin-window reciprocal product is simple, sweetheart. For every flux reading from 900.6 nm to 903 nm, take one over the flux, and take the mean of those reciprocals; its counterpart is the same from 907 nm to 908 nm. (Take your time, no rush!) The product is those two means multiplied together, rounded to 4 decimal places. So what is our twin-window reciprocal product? 0.0169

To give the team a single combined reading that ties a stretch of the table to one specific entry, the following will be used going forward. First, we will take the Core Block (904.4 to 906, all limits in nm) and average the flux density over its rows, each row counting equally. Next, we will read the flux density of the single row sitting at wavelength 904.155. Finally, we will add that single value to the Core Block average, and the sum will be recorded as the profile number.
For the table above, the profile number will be 15.7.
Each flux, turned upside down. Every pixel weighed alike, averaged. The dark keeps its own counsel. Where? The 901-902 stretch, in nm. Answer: 0.132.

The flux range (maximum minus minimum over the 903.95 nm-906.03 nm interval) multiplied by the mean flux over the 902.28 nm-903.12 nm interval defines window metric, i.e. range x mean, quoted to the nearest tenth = 1.5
